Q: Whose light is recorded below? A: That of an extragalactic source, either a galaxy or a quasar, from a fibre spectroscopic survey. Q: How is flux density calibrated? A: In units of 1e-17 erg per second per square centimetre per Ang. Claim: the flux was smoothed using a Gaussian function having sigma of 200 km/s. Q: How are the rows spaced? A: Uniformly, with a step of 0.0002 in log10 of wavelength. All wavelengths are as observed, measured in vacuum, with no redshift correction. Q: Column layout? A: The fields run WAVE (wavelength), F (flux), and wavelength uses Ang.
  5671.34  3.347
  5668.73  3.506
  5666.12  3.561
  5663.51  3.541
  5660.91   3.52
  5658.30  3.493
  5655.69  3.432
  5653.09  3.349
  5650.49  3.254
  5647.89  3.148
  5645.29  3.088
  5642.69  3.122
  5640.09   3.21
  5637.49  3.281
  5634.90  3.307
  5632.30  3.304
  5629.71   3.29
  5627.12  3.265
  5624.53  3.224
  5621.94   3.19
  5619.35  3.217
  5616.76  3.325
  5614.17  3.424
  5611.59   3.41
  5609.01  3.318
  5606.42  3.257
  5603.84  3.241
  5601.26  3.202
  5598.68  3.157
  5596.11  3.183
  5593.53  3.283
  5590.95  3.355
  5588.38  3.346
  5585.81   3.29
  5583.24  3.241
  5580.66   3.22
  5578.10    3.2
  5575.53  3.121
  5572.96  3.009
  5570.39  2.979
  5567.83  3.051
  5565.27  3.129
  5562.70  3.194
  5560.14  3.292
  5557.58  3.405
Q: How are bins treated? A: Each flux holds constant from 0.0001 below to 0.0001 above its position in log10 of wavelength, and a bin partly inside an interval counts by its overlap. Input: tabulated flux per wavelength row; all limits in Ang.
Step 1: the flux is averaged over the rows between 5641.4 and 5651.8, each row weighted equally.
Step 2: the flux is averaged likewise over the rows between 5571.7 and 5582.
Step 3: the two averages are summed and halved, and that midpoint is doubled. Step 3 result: 6.29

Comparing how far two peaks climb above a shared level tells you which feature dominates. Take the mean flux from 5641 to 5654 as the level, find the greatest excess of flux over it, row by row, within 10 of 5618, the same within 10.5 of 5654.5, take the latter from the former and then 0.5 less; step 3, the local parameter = -0.62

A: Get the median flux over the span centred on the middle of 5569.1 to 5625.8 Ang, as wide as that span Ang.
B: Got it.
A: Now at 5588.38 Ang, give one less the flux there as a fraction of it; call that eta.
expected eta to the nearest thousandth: -0.035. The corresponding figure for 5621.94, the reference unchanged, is 0.013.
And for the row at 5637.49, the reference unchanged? -0.015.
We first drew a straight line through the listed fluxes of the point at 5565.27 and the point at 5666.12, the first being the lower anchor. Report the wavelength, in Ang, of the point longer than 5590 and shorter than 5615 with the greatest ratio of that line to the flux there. 5598.68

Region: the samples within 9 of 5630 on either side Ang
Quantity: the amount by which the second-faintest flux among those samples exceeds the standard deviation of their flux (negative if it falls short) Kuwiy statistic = 3.18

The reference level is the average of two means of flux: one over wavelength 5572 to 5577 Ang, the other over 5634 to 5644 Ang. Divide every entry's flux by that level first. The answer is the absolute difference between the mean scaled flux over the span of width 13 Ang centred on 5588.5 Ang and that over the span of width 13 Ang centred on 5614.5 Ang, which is 0.011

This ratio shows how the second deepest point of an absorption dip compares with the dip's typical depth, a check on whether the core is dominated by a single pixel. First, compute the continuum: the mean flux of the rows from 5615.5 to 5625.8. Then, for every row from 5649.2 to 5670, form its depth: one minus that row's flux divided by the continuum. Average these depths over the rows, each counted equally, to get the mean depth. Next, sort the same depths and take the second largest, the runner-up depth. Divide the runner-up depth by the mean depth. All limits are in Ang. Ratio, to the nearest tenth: 0.5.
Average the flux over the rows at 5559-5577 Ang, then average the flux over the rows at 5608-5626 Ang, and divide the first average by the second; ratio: 0.94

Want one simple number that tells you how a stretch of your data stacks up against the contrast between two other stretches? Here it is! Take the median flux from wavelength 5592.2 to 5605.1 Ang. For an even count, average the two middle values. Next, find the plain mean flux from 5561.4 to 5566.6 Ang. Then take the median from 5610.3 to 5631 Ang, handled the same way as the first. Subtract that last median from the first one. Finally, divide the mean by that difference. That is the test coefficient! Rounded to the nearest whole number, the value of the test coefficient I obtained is -42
